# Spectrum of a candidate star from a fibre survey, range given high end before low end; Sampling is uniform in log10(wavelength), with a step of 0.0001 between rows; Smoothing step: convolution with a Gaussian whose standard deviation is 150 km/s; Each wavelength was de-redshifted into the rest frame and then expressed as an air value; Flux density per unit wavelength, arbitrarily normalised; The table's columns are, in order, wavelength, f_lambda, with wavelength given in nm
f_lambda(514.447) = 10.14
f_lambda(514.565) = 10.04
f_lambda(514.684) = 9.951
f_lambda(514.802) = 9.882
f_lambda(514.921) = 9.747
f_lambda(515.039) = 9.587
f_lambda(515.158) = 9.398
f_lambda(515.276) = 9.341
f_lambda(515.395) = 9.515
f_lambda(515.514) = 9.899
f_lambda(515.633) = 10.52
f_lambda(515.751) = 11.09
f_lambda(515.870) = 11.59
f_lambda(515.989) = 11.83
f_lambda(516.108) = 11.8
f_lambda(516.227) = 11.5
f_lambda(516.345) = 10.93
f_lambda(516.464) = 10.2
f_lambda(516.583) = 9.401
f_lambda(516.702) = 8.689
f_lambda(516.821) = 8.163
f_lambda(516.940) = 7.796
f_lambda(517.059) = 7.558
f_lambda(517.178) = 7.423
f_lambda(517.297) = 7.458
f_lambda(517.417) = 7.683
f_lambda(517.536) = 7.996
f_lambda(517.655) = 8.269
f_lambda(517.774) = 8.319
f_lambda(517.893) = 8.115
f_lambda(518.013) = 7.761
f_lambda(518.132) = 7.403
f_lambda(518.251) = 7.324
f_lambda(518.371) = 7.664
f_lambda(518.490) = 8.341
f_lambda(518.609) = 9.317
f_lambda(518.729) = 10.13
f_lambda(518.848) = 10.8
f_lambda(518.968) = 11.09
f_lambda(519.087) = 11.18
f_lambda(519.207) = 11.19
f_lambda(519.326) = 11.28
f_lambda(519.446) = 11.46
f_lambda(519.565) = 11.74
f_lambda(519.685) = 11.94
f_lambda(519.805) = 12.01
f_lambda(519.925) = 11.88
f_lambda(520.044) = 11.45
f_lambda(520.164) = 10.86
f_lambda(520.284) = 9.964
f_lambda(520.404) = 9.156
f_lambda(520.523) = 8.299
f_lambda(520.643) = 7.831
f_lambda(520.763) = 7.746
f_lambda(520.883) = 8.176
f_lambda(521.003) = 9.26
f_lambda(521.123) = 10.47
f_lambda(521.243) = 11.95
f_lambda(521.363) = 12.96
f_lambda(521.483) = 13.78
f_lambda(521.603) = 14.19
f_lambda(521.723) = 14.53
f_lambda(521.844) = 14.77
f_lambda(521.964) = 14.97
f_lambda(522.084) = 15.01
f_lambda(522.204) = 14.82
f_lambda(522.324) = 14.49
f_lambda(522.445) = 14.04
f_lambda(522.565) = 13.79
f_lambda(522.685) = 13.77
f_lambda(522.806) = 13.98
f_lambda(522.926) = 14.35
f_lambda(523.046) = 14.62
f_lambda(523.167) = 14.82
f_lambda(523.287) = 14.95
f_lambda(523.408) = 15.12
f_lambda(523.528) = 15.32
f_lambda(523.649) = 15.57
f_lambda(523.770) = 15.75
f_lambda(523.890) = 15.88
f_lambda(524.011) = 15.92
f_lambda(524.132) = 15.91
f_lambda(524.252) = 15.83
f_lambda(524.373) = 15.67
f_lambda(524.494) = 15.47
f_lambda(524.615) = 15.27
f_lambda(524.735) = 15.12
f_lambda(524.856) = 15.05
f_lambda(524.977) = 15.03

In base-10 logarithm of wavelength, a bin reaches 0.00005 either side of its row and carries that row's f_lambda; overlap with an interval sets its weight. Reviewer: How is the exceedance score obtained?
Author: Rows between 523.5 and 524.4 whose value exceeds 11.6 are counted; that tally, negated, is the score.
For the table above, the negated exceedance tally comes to -8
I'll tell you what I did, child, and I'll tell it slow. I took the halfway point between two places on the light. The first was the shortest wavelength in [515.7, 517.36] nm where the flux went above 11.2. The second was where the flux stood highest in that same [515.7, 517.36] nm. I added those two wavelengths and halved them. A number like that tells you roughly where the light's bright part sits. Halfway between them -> 515.93 nm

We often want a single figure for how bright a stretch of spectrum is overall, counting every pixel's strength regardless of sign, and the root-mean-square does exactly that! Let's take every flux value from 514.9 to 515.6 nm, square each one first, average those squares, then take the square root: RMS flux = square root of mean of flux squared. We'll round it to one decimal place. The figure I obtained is 9.6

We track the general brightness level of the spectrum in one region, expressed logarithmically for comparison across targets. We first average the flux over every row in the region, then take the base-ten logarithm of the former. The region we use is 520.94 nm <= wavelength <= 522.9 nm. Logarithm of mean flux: 1.13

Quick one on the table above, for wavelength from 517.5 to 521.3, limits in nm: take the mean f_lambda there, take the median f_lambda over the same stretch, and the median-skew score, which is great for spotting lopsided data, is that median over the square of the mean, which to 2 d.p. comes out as 0.10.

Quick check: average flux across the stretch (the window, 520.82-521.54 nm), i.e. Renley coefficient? 11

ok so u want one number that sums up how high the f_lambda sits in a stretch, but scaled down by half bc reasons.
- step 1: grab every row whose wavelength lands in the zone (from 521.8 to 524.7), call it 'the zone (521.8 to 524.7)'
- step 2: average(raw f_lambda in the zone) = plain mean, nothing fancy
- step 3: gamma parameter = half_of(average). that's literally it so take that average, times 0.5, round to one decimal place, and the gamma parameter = 7.5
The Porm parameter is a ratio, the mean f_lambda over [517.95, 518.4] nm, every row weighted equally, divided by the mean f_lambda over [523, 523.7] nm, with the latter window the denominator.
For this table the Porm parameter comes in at 0.50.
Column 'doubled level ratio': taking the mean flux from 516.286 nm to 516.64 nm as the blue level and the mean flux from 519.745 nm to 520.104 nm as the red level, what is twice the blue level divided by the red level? 1.7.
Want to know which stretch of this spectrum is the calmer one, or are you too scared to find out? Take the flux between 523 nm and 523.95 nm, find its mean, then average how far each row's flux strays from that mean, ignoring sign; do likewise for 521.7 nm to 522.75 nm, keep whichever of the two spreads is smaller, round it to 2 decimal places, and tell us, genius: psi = 0.38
